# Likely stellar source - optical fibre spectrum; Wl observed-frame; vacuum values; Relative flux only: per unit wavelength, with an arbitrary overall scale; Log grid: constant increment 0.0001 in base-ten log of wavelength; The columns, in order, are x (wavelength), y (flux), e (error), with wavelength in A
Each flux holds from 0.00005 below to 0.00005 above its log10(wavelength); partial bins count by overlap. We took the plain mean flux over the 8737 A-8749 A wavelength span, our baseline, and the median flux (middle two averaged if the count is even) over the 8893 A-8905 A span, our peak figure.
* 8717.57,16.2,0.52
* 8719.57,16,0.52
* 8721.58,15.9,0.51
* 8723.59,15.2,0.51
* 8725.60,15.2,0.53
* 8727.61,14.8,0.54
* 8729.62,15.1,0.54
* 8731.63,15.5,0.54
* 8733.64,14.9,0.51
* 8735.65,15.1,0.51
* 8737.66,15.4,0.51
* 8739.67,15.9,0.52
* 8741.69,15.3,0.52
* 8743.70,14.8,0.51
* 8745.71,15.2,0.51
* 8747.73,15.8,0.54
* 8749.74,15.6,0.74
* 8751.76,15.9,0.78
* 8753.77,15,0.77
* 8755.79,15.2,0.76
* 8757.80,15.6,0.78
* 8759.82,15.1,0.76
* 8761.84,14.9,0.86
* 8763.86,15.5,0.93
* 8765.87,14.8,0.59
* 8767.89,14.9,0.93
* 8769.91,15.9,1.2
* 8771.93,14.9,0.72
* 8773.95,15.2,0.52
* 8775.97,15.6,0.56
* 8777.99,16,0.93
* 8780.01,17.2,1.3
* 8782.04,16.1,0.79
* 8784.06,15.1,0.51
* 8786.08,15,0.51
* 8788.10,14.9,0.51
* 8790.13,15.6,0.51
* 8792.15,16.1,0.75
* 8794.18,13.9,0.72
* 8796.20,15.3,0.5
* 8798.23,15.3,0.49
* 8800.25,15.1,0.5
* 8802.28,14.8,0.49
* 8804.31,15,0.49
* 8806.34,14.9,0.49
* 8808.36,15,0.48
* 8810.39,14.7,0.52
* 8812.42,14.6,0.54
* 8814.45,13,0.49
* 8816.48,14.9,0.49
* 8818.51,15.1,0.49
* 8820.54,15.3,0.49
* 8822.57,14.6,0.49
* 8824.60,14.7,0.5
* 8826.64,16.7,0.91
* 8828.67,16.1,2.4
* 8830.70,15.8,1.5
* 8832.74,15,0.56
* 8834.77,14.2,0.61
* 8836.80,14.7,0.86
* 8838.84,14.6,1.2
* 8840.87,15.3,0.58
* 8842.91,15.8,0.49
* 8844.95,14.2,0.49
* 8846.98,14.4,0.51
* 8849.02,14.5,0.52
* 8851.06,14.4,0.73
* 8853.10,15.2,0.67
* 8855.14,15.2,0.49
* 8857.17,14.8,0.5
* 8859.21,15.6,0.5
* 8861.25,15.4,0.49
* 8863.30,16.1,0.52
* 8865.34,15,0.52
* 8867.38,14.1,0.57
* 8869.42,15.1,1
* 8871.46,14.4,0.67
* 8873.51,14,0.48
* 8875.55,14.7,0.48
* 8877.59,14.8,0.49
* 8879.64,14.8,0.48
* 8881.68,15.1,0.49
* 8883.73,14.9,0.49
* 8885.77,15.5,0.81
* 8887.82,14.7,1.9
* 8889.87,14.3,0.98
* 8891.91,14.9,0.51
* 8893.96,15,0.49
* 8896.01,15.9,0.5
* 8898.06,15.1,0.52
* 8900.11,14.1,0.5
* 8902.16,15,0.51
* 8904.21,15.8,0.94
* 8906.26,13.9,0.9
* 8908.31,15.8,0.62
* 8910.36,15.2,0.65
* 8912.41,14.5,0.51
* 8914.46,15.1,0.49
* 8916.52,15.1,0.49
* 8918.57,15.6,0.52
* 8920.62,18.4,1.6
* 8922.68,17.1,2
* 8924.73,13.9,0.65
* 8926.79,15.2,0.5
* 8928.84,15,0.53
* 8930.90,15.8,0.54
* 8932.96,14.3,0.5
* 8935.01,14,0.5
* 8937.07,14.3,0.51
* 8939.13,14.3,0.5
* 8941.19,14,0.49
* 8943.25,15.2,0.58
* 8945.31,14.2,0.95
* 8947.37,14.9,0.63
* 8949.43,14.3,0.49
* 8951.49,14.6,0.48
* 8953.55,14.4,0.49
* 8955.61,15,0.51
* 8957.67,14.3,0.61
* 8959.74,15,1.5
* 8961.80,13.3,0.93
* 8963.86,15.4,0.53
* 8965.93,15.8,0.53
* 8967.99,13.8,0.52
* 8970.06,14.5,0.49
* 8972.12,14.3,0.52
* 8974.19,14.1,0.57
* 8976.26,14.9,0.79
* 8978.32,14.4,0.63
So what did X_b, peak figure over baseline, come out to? 0.98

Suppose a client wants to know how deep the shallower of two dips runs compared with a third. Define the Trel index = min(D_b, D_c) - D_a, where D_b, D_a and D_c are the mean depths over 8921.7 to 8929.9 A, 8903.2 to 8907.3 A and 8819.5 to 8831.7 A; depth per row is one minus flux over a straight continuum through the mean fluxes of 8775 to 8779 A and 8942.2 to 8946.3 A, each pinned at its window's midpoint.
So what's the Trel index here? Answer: -0.039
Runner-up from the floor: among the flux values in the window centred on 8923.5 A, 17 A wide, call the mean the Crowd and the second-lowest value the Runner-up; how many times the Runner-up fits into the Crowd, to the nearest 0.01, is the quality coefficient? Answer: 1.05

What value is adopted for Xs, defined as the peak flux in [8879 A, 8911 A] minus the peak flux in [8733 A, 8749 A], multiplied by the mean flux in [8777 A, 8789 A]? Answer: 0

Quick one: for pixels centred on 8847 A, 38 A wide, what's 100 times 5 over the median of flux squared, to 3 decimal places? 2.222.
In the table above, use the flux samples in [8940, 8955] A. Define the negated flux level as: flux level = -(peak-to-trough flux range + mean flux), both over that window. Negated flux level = -15.7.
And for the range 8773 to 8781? -18.0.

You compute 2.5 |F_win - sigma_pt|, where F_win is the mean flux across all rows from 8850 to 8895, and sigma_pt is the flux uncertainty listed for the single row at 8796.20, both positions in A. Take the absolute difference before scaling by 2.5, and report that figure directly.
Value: 36.02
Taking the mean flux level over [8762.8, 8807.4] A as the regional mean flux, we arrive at 15.3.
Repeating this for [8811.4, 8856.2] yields 14.9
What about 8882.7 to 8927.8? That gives 15.2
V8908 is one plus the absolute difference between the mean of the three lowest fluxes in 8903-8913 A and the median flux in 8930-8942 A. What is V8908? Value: 1.23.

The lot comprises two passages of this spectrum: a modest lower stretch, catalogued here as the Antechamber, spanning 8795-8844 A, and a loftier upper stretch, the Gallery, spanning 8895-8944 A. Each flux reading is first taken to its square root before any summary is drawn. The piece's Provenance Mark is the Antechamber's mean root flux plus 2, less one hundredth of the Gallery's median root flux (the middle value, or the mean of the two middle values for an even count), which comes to 5.84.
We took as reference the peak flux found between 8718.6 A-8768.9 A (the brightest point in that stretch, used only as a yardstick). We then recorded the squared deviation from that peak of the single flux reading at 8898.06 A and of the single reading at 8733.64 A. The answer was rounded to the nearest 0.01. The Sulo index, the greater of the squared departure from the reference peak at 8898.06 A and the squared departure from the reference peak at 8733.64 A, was 1.21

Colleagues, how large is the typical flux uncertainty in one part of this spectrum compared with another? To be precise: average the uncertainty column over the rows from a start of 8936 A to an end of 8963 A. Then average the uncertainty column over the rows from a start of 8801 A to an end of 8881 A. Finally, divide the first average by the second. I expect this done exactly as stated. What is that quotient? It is 1.03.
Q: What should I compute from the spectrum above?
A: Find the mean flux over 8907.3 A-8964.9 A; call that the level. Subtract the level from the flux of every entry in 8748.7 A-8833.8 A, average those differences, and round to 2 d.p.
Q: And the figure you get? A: 0.30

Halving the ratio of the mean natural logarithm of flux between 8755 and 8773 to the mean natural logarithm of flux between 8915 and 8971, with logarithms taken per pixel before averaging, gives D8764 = 0.504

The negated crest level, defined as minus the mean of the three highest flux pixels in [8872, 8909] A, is -15.8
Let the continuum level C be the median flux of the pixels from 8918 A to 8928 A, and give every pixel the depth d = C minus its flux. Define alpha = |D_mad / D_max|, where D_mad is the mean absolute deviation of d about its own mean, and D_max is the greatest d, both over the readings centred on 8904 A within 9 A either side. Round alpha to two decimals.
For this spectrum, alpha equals 0.34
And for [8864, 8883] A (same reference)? 0.21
